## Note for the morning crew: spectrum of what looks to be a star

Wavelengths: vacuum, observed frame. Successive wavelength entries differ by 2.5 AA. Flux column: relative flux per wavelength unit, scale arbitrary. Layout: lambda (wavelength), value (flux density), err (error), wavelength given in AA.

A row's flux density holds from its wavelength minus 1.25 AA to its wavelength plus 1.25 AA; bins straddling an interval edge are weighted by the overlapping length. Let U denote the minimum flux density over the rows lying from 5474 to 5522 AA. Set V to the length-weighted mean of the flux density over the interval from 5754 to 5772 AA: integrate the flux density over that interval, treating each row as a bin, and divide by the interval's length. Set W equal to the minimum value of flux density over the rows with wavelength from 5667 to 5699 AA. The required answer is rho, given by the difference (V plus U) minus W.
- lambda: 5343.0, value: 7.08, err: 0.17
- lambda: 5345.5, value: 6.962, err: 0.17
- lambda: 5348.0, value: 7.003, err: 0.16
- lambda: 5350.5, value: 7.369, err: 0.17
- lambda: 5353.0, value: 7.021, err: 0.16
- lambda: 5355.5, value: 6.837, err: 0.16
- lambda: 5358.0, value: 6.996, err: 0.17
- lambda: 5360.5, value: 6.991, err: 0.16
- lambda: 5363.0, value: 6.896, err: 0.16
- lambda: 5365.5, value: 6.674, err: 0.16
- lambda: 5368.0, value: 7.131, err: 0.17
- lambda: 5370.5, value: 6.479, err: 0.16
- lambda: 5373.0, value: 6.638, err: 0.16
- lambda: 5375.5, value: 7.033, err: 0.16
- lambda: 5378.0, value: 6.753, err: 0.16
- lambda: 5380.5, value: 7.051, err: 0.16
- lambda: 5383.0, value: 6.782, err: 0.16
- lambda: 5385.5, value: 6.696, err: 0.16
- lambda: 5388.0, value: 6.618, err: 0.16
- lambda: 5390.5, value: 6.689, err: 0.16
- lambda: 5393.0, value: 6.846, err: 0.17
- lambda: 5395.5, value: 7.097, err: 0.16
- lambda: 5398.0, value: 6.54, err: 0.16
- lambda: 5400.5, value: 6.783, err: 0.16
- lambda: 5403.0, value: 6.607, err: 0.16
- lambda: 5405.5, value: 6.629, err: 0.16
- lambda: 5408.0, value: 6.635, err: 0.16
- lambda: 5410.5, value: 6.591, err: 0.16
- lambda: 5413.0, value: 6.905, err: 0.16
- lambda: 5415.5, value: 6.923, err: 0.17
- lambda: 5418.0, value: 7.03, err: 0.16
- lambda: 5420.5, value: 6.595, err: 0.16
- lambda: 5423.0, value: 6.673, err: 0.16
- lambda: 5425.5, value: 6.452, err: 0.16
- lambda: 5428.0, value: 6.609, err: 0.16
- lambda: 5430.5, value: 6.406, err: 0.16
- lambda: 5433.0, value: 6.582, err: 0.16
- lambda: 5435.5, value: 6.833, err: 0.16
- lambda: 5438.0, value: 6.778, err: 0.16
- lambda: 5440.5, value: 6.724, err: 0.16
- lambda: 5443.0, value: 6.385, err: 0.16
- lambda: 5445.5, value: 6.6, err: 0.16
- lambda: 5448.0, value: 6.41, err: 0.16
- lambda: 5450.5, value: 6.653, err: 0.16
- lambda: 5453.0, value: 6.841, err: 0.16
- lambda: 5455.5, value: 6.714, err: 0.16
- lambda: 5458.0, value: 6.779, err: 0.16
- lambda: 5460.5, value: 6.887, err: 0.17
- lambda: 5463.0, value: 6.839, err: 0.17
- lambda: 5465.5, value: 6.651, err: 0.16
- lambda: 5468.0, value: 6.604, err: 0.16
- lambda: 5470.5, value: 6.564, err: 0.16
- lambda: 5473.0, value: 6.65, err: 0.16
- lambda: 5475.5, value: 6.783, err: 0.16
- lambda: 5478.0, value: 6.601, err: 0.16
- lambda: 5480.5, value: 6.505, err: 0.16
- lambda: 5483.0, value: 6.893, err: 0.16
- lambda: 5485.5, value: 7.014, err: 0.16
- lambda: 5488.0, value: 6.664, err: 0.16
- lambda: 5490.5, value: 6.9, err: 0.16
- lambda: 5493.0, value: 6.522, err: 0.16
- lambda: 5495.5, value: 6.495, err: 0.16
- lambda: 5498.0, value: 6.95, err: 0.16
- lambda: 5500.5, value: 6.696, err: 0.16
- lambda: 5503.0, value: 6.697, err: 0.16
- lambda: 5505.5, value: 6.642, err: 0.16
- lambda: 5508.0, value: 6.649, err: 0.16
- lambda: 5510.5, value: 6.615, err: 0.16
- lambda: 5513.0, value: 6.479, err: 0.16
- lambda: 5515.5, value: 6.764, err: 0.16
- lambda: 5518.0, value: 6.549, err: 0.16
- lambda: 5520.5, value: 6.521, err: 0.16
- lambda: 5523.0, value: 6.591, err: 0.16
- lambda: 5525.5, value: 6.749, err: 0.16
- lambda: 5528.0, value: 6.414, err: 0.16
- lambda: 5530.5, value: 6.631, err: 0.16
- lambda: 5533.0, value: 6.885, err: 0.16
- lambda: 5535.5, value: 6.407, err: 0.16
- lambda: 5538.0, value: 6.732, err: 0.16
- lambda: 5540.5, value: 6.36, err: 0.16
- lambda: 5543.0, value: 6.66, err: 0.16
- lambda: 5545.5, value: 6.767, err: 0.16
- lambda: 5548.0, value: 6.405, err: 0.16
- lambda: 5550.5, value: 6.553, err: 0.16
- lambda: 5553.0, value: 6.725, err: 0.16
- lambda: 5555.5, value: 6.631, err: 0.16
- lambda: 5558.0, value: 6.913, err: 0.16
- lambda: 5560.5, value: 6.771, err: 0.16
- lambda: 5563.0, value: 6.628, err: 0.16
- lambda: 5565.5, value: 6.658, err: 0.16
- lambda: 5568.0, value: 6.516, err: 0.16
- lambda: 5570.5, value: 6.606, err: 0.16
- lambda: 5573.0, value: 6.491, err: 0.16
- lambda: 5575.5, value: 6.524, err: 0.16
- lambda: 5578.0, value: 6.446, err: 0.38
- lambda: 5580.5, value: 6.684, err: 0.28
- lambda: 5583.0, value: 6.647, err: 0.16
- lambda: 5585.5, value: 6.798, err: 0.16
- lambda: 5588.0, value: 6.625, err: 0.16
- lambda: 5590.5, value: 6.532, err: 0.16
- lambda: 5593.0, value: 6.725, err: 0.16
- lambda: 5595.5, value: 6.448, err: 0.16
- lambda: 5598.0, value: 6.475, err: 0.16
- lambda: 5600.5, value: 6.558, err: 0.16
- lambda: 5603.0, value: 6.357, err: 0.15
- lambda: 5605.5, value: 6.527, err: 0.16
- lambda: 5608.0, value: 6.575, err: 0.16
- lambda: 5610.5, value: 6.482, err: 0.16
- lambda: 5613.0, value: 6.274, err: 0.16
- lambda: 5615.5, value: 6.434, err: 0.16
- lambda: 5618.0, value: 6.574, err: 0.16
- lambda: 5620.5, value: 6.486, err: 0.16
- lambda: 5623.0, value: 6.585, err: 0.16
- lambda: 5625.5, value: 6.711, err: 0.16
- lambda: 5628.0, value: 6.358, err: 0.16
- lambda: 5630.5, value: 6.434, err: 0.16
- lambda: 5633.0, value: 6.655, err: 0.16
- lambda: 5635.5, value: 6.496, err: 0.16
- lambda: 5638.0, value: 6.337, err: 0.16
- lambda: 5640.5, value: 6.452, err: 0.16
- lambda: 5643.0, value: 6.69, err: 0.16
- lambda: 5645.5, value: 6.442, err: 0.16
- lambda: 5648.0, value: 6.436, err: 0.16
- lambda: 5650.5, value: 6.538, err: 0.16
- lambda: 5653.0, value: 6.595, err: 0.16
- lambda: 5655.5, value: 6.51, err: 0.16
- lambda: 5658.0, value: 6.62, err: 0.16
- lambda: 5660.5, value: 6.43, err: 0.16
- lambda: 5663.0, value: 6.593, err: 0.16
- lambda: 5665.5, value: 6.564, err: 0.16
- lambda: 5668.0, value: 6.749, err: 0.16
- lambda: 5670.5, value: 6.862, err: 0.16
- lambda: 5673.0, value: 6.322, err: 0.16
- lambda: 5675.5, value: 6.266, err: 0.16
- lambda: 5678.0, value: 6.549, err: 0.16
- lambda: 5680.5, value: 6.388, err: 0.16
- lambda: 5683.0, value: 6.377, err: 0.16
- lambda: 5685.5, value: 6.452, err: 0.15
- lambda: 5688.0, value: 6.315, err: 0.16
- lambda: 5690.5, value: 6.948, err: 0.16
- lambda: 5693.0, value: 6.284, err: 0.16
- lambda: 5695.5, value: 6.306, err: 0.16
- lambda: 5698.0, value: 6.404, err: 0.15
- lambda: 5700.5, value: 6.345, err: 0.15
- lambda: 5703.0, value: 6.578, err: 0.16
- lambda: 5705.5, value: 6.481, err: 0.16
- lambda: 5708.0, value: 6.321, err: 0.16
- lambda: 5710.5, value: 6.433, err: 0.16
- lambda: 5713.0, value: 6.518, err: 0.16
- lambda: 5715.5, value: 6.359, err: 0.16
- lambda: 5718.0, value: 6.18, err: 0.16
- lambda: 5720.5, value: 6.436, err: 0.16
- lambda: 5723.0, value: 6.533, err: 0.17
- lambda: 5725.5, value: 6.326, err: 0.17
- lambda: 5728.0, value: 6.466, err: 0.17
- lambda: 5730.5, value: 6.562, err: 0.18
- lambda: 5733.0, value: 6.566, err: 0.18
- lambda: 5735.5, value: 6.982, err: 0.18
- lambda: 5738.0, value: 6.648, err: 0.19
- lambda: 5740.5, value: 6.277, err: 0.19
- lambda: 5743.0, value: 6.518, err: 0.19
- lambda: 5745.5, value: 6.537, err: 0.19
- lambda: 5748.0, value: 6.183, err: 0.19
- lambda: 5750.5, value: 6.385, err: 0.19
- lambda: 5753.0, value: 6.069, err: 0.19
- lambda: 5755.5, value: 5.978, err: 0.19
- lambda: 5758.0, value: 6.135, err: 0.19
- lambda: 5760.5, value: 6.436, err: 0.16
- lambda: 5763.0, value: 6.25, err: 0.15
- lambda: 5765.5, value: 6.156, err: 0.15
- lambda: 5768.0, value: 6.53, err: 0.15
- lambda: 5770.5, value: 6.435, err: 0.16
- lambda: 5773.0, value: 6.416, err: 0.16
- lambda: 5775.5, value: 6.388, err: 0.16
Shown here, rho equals 6.49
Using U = 6.479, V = 6.27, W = 6.266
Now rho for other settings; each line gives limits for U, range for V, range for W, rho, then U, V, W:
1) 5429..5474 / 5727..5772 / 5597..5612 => 6.42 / 6.385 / 6.39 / 6.357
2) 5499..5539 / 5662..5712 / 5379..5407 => 6.34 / 6.407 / 6.48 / 6.54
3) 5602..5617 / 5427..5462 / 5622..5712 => 6.67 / 6.274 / 6.66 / 6.266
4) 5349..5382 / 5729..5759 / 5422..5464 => 6.50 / 6.479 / 6.41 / 6.385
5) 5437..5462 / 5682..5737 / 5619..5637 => 6.49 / 6.385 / 6.46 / 6.358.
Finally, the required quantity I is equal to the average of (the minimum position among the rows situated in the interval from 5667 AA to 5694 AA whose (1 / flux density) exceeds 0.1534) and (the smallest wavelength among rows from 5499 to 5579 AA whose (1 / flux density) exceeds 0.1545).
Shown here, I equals 5600.5 AA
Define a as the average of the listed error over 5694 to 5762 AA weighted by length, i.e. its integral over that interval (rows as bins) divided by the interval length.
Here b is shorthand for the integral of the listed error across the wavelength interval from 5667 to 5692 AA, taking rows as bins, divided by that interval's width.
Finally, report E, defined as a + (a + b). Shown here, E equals 0.5039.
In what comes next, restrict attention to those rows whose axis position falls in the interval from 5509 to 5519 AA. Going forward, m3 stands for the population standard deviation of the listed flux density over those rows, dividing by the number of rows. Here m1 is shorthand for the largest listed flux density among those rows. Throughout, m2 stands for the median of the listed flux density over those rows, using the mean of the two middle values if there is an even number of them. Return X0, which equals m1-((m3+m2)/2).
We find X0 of 3.42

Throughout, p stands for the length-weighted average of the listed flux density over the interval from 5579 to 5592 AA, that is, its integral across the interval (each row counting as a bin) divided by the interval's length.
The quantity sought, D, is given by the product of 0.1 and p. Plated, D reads 0.665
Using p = 6.65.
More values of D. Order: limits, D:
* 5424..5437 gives 0.658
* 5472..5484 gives 0.668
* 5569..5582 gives 0.655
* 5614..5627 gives 0.655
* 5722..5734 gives 0.649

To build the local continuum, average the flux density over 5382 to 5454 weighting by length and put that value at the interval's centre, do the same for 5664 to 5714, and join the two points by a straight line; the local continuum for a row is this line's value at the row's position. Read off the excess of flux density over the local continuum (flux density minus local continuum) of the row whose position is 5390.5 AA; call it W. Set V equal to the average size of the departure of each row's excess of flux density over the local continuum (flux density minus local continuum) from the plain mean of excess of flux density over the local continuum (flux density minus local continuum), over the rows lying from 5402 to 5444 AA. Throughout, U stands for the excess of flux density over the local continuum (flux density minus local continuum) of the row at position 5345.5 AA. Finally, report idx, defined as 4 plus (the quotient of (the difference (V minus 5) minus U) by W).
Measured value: 282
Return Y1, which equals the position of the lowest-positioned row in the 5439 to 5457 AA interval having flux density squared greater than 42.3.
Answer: 5440.5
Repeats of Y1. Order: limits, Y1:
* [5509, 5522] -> 5510.5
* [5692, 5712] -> 5703.0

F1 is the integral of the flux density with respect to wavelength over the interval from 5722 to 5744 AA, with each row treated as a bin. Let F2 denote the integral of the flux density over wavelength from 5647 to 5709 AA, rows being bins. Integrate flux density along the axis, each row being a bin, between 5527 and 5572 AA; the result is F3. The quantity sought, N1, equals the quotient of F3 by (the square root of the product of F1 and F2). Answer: 1.24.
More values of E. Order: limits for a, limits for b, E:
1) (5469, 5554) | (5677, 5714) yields 0.4780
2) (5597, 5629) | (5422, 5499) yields 0.4791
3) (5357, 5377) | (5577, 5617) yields 0.5040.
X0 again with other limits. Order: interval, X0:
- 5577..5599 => 3.43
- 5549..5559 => 3.51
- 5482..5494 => 3.48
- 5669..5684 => 3.57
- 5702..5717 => 3.31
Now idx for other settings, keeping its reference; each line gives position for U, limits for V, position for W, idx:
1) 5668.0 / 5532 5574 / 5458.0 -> -37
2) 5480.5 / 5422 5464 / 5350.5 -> -4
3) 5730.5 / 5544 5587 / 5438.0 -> -42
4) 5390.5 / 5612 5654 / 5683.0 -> 52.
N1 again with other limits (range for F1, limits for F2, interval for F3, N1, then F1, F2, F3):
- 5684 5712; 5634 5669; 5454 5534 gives 2.63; 180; 229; 535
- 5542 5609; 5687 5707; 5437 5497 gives 1.68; 442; 129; 401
